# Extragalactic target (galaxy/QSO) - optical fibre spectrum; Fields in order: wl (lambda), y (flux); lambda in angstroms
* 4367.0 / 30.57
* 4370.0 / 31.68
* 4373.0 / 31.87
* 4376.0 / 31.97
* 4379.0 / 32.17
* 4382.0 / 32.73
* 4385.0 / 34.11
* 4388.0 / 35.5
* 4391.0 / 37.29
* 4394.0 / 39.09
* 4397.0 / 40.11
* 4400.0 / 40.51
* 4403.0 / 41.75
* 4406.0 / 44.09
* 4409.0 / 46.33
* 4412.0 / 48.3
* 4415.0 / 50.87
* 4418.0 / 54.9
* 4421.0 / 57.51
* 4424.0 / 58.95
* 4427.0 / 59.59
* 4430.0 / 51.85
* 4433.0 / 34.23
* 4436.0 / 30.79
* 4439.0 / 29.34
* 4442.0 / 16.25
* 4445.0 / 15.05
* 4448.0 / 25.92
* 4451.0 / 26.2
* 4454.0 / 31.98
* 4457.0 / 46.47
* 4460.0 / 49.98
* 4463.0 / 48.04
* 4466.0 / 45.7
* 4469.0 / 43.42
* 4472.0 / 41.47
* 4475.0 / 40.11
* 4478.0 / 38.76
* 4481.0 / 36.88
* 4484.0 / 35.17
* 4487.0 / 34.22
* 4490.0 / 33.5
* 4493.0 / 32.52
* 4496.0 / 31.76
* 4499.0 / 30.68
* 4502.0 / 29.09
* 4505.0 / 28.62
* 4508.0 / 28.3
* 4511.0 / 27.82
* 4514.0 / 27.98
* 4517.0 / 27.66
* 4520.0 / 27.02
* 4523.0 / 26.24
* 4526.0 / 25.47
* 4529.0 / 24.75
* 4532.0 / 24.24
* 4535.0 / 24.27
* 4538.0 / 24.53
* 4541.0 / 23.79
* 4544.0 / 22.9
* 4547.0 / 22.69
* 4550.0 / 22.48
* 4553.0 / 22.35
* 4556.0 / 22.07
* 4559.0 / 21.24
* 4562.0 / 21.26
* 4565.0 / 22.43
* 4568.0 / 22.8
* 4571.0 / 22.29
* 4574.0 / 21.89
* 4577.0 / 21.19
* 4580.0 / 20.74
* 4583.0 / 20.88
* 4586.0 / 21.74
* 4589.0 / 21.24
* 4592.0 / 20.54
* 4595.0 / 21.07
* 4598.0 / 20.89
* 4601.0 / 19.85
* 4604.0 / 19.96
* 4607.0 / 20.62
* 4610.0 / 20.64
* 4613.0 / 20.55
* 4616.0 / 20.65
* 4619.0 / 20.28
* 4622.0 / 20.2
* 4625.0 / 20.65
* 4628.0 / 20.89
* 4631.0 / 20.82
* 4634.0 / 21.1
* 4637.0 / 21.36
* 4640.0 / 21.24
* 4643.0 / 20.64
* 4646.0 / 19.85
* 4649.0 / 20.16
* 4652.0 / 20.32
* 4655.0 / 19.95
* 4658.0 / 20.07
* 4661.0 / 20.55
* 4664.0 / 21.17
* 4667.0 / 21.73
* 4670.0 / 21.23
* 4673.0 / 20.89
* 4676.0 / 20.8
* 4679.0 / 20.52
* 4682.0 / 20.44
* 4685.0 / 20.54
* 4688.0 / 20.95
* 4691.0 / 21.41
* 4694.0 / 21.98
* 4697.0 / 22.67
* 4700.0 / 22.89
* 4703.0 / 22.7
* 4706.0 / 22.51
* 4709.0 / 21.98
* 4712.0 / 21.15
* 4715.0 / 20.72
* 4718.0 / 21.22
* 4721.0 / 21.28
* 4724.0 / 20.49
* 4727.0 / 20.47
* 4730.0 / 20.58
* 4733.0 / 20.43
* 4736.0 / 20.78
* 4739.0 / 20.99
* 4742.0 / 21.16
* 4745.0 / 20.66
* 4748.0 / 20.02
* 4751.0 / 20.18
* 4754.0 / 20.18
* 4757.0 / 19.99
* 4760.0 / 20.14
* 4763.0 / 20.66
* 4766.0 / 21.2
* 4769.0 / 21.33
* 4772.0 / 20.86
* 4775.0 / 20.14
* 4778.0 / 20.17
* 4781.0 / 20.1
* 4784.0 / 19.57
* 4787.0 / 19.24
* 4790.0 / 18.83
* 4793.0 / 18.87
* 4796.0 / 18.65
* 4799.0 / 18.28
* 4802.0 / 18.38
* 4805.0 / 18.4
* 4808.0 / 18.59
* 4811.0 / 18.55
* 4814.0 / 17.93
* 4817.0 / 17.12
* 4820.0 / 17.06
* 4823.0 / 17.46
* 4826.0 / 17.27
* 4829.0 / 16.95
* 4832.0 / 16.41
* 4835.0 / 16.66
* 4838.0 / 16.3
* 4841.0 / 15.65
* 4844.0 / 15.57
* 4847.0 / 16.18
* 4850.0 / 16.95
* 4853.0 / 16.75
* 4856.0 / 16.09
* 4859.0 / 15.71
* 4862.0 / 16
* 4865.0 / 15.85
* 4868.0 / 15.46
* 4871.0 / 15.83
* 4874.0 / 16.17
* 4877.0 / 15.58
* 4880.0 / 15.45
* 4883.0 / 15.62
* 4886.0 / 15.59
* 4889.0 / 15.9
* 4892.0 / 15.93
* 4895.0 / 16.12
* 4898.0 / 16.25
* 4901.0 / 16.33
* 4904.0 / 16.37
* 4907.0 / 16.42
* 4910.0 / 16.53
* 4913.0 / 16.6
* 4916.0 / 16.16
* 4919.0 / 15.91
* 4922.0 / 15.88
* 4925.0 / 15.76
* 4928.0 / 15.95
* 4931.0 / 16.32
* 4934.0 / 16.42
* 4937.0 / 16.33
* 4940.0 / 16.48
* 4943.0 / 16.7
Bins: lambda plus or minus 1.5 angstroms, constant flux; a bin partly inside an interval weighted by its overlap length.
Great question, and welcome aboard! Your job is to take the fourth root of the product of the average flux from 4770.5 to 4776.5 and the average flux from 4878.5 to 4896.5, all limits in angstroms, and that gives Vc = 4.24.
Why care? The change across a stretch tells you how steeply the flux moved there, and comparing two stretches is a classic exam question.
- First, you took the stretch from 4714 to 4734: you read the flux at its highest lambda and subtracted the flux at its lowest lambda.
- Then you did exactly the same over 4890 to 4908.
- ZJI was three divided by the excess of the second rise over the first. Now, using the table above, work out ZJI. 4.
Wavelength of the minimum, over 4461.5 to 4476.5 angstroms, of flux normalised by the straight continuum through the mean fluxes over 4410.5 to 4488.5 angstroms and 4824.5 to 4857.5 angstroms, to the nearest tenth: 4475.0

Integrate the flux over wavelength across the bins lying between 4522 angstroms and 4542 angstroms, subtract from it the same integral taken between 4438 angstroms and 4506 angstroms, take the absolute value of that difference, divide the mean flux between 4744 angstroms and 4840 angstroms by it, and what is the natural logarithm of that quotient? -4.6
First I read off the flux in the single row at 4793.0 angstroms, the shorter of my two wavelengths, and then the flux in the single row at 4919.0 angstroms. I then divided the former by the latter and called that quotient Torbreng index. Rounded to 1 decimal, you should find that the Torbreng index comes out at 1.2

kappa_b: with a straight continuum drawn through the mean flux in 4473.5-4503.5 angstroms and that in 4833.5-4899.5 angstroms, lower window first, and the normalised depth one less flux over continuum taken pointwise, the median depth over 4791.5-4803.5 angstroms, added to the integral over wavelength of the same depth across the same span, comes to 0.5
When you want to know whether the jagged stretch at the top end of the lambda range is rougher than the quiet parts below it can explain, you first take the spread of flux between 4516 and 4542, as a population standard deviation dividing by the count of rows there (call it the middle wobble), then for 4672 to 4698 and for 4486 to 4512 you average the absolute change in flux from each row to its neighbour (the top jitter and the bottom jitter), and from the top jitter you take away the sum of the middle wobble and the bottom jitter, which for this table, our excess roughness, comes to -1.7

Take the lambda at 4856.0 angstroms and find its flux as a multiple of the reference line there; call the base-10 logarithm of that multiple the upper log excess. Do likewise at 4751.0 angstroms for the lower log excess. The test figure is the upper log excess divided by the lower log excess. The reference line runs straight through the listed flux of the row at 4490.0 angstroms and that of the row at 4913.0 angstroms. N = 1.19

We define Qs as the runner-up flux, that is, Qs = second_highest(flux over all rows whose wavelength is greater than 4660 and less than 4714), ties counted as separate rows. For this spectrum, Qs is 22.7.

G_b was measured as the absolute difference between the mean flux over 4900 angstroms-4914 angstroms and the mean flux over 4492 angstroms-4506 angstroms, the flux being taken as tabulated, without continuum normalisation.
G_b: 14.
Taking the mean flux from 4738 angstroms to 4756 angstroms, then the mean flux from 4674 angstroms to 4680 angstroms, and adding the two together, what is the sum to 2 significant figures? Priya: 41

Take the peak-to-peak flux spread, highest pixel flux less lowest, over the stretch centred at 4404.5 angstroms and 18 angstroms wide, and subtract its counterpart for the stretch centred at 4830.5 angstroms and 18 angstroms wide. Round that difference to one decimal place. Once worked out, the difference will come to 7.0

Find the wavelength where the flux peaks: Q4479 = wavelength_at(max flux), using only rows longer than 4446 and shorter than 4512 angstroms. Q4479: 4460.0 angstroms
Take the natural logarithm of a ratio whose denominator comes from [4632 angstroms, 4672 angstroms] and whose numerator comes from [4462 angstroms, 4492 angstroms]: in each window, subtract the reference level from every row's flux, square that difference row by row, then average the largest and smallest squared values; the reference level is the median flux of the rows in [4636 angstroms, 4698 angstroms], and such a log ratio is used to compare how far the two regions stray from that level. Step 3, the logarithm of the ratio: 7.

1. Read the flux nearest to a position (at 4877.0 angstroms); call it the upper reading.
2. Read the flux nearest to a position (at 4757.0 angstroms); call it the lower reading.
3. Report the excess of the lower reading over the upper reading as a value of 4.4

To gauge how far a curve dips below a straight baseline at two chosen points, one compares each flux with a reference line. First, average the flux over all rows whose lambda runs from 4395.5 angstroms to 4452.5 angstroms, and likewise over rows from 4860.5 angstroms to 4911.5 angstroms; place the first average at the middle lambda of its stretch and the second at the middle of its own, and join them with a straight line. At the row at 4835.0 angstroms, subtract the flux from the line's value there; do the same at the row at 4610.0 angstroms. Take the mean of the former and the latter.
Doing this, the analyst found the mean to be 6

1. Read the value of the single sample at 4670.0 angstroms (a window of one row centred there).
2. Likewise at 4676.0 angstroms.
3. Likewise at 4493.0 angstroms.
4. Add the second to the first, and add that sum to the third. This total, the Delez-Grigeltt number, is 75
